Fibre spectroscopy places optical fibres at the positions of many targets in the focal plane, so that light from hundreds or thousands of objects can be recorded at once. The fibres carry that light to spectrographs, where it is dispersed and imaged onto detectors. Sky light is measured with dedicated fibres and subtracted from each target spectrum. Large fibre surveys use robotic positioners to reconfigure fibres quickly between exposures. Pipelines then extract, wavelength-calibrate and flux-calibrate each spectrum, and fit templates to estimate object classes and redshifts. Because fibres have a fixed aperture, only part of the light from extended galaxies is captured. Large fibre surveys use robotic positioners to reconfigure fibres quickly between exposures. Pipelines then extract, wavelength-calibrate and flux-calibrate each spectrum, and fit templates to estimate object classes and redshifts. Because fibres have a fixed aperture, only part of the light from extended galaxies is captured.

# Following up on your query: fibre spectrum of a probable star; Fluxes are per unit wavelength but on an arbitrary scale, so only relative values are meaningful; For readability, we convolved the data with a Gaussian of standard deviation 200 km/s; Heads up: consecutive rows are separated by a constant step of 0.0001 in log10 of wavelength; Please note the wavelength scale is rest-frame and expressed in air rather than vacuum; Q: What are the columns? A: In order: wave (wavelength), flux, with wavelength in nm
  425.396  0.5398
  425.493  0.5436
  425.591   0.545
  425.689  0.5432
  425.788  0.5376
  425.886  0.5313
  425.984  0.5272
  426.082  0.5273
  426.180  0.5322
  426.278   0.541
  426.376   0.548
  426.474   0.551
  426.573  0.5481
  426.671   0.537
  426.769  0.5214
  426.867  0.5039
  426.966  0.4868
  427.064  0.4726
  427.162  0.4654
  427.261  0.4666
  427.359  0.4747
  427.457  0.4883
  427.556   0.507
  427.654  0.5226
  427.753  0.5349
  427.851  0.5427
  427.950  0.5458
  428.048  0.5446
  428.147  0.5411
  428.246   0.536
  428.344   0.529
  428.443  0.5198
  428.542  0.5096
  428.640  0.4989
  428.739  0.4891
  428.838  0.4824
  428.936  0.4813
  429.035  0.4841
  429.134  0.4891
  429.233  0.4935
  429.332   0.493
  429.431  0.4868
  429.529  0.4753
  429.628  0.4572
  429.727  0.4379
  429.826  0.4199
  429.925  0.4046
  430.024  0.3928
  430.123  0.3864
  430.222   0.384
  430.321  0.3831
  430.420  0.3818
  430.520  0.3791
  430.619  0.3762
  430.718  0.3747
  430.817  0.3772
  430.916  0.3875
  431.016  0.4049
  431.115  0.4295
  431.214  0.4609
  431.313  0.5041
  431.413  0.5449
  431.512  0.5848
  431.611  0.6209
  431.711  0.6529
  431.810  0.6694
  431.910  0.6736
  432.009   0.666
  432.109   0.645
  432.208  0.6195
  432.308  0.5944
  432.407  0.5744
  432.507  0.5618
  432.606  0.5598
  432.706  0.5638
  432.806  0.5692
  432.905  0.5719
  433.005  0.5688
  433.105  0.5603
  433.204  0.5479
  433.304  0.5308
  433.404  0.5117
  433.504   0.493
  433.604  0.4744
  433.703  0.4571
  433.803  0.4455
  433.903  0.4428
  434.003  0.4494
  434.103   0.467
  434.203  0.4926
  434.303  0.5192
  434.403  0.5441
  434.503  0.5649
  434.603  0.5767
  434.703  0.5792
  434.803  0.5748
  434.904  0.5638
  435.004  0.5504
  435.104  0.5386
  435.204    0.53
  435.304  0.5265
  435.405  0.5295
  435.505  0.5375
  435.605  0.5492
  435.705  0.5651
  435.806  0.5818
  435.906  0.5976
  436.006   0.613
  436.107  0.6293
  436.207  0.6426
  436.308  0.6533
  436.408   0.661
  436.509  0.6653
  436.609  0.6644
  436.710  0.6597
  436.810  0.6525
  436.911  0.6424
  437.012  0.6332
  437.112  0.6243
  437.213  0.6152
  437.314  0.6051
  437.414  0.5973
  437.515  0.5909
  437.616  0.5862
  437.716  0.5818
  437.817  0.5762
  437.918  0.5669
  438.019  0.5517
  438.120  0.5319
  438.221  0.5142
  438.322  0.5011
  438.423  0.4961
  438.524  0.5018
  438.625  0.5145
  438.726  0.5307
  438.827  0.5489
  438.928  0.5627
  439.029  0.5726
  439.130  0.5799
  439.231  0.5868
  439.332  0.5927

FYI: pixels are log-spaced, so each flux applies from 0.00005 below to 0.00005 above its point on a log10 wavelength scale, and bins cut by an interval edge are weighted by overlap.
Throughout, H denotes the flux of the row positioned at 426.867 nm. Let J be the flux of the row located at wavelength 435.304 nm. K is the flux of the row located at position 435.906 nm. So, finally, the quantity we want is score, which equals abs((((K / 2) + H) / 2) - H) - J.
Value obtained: -0.42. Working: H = 0.5039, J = 0.5265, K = 0.5976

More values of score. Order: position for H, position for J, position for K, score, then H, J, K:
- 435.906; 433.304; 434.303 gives -0.36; 0.5976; 0.5308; 0.5192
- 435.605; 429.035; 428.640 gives -0.33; 0.5492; 0.4841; 0.4989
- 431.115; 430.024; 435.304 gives -0.31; 0.4295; 0.3928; 0.5265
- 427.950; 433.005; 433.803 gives -0.41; 0.5458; 0.5688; 0.4455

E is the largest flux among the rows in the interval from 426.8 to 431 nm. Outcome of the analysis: 0.5458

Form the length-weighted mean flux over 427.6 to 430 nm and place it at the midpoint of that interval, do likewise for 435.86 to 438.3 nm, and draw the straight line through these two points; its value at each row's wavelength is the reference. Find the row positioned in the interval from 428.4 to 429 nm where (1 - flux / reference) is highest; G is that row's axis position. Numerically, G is 428.936 nm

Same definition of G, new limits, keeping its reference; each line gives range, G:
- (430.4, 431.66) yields 430.718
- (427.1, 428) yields 427.261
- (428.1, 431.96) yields 430.718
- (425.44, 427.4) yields 427.261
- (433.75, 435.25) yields 433.903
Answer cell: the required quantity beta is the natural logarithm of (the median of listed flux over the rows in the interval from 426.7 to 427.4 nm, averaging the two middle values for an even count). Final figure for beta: -0.75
